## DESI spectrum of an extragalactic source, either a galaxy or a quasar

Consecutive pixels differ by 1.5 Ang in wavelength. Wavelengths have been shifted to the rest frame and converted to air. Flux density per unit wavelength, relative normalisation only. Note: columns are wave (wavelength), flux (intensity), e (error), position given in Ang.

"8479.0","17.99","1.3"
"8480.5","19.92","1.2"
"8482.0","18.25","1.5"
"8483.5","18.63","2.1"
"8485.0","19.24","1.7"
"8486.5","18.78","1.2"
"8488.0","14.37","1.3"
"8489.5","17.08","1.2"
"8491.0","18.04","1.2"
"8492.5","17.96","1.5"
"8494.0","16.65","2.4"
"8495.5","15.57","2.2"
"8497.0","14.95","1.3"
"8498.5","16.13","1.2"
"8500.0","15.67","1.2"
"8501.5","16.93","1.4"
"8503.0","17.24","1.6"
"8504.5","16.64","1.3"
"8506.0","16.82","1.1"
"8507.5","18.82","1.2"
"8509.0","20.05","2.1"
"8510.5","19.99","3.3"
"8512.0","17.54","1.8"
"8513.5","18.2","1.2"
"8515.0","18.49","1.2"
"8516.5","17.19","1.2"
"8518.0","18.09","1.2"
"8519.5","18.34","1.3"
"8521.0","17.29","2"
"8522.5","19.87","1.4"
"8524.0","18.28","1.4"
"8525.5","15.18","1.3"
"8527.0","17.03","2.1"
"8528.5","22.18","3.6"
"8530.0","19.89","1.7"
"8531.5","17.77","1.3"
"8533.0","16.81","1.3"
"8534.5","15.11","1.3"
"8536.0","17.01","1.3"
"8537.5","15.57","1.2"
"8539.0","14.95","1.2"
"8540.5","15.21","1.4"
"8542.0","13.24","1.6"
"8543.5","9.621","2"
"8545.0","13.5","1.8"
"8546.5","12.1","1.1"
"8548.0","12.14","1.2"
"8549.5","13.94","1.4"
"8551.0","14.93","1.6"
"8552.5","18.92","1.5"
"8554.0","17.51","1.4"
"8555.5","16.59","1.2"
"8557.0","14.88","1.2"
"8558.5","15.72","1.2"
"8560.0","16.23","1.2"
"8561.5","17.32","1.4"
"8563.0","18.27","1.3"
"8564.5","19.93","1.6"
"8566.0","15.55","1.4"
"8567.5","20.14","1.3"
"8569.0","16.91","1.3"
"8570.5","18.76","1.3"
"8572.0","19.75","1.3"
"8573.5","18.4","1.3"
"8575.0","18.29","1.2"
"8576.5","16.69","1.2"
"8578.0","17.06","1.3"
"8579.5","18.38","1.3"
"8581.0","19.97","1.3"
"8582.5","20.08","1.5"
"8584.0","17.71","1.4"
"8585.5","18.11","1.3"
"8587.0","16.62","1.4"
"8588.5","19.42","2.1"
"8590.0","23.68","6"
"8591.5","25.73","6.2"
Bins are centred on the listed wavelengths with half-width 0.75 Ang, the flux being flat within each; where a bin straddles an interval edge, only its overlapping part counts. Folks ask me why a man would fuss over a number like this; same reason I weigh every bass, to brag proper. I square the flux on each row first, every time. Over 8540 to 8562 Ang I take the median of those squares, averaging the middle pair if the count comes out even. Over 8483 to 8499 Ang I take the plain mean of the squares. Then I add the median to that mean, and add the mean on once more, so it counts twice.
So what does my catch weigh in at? 808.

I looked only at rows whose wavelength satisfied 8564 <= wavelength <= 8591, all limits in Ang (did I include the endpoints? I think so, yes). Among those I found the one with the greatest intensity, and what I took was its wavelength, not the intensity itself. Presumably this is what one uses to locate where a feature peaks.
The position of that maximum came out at 8590.0 Ang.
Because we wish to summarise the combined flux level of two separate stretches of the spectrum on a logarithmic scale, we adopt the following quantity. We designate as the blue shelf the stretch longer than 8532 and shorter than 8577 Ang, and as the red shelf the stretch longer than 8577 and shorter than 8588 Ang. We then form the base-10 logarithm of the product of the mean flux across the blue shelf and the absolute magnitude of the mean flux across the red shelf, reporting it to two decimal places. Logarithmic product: 2.47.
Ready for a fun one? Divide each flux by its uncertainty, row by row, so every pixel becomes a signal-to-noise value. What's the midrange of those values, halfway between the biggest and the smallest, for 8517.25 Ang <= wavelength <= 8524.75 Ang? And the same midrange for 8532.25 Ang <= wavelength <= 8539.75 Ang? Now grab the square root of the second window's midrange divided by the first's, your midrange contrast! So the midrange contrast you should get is 1.02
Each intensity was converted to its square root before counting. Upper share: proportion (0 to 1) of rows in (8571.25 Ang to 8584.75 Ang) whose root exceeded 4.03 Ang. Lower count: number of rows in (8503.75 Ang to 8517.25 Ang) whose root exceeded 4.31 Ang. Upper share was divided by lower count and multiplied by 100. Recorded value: 33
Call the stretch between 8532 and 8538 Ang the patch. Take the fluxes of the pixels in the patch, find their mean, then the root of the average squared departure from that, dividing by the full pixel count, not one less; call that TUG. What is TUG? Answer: 0.80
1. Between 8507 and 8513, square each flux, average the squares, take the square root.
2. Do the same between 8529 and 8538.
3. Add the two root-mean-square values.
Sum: 36.2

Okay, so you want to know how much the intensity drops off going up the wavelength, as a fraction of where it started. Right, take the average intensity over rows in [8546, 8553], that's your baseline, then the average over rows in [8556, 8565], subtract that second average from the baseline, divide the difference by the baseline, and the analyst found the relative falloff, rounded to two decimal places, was -0.18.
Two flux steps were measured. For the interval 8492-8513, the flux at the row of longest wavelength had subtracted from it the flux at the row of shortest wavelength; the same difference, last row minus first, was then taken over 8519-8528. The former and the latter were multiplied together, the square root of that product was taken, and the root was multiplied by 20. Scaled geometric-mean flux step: 15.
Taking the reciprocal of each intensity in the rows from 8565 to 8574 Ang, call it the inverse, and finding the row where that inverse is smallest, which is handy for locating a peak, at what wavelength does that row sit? 8567.5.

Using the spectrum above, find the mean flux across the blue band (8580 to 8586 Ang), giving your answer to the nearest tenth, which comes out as 19.0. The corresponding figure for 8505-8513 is 18.6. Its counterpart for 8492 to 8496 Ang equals 16.7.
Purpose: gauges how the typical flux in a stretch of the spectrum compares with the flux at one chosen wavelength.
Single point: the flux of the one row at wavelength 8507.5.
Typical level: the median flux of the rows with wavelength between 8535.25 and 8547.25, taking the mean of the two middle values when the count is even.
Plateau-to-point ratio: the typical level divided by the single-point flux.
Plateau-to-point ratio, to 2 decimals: 0.76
